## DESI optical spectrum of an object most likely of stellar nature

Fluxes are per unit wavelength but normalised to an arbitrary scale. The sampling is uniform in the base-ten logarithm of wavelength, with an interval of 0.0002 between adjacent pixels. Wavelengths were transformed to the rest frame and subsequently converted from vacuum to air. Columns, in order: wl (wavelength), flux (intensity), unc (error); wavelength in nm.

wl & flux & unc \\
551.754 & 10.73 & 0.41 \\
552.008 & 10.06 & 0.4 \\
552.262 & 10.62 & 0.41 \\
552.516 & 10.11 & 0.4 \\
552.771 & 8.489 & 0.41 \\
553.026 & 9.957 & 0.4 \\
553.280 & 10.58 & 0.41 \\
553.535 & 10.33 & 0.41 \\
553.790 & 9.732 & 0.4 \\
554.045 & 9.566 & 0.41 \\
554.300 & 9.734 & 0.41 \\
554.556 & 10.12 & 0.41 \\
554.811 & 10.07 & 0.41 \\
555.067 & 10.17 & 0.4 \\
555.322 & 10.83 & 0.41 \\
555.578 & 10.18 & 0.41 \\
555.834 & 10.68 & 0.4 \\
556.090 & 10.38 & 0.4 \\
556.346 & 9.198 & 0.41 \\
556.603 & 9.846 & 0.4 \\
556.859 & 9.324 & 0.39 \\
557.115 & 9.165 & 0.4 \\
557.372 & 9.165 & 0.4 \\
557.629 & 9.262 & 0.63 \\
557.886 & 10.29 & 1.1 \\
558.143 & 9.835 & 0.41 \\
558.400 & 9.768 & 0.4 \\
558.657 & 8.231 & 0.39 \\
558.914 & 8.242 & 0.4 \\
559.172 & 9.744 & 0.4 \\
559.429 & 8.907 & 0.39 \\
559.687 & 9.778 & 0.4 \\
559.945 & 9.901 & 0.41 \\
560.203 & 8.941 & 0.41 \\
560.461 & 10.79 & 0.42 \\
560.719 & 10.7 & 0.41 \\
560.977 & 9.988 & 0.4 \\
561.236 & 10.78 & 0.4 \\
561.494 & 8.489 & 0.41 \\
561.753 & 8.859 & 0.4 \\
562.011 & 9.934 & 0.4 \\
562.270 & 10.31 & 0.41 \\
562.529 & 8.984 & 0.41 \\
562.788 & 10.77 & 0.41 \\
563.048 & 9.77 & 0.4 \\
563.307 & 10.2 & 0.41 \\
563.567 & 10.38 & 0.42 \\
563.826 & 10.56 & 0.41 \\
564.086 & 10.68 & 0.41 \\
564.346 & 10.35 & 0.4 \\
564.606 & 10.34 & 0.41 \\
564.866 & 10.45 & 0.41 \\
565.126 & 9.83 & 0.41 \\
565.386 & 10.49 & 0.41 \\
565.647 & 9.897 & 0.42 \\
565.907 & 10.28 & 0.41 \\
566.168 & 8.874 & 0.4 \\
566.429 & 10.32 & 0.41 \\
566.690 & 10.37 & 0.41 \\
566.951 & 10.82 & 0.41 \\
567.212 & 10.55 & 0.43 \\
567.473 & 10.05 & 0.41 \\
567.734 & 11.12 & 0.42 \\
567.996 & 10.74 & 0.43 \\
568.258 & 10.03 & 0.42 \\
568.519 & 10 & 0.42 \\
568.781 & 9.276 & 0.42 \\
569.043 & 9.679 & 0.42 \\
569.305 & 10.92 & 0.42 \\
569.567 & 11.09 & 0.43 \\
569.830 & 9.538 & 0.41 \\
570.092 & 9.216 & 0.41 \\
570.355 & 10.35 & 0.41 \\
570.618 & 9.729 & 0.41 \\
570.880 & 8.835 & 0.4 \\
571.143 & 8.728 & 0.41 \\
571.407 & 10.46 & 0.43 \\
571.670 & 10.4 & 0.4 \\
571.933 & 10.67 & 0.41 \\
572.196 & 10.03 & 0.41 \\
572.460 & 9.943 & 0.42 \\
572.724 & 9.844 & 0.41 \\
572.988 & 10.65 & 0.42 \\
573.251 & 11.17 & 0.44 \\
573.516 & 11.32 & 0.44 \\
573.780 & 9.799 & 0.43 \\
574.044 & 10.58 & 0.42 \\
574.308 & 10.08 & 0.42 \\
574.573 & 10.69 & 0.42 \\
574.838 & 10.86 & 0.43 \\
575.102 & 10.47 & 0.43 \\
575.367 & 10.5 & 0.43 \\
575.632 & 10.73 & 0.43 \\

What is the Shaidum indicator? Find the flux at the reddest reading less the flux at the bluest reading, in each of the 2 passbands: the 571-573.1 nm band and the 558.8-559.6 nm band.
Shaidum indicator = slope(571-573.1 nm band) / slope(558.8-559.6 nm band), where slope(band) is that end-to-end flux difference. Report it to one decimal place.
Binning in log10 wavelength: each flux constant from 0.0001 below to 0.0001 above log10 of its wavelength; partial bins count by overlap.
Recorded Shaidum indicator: 2.9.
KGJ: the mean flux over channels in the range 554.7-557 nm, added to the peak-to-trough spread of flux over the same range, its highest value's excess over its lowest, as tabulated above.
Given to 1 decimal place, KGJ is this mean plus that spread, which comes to 11.7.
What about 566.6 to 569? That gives 12.2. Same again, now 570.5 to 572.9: 11.8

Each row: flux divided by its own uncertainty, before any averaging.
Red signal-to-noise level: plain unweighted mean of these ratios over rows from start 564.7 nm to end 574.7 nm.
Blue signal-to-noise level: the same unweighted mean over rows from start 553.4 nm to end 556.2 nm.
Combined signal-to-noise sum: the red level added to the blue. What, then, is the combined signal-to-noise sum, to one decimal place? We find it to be 49.4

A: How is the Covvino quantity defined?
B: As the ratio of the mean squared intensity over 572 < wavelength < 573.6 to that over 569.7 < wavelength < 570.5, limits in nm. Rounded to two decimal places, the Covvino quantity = 1.17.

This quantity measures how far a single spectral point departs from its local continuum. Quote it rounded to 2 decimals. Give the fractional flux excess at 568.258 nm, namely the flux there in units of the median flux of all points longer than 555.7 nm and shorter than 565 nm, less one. 0.02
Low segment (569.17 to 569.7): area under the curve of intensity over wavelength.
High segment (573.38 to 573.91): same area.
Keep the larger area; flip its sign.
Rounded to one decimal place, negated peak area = -5.8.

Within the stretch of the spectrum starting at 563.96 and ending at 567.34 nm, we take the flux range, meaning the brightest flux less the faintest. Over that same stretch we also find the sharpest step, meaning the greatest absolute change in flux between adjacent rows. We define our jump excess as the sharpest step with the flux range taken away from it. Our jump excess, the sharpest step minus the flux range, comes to -0.500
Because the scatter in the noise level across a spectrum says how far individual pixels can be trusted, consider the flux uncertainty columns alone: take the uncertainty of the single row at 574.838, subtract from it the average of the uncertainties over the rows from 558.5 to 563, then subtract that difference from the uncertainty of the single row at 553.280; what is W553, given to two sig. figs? 0.38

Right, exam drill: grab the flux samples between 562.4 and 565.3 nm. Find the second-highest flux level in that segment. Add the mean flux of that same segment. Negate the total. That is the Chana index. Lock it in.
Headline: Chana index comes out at -20.89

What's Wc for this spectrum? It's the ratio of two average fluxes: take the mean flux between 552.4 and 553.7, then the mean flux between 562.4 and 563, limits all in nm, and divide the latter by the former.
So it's 1.00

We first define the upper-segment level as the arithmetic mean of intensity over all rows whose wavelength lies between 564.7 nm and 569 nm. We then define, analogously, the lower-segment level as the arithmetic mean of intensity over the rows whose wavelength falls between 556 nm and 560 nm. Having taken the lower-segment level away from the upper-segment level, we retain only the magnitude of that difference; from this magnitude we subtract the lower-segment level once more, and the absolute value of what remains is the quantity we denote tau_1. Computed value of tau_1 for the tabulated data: 8.7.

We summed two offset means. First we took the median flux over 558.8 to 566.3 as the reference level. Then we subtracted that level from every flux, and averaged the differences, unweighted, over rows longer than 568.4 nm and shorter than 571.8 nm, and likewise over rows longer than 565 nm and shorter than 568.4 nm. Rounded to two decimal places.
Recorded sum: 0.15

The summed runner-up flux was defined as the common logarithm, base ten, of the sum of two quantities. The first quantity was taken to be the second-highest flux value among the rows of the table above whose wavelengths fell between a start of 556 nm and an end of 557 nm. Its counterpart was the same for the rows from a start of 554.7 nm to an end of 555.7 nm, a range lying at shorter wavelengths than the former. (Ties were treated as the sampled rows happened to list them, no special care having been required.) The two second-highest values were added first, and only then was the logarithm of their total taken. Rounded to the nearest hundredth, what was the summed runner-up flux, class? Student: 1.30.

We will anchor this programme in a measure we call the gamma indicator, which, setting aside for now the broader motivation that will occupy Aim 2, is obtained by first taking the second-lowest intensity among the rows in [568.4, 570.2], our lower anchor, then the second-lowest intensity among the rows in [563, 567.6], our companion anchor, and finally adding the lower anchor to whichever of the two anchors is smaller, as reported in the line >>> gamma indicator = 18.6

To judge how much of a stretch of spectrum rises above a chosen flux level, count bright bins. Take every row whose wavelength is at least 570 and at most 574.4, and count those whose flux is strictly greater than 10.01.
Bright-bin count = 10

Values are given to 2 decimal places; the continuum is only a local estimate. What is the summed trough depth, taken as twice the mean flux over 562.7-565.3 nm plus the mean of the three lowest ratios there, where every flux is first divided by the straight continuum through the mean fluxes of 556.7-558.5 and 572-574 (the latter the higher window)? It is 3.09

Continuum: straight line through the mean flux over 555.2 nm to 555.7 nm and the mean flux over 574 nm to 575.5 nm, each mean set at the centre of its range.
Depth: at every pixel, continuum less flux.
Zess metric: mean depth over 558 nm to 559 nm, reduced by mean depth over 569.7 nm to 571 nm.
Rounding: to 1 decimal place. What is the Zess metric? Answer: 0.5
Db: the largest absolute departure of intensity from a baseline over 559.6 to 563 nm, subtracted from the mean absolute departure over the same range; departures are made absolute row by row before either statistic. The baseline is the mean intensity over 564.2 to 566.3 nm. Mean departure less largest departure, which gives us -0.9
